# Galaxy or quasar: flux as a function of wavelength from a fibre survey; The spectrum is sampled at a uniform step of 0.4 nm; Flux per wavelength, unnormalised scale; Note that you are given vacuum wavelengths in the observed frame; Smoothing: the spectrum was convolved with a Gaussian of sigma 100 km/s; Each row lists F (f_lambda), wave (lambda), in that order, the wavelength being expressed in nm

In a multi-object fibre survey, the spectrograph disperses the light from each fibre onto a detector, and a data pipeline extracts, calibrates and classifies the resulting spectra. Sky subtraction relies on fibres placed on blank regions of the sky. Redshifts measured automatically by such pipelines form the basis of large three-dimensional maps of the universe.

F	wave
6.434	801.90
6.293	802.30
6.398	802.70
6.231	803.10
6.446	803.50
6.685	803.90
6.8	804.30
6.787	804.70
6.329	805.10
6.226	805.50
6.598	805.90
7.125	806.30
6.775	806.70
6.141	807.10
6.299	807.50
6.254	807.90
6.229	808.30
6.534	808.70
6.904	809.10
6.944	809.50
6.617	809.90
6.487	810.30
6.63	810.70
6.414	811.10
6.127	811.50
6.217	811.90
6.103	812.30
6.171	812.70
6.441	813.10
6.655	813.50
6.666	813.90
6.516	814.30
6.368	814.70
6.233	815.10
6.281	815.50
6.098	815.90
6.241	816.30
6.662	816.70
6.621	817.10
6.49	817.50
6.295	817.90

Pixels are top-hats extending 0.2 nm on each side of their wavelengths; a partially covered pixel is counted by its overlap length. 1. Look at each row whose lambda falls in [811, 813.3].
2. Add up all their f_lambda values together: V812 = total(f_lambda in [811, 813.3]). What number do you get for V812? 37.5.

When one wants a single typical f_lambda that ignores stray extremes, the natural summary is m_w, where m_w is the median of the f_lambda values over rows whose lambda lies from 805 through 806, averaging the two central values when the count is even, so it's 6.33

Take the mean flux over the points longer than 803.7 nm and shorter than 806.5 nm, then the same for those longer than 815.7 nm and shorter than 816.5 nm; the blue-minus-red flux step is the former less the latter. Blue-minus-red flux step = 0.5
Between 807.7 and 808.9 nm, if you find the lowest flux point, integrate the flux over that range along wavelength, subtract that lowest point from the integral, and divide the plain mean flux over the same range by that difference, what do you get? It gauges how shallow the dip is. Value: 4.6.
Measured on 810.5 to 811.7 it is 4.1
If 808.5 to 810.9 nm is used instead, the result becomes 0.7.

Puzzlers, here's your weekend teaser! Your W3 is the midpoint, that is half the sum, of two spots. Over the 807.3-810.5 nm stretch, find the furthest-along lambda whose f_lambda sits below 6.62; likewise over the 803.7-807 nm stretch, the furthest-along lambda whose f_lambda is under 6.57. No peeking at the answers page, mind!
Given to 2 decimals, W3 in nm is 807.90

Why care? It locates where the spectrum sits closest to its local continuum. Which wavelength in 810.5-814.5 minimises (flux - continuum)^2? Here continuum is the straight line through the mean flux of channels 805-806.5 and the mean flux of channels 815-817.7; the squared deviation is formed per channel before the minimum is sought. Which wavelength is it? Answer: 813.10 nm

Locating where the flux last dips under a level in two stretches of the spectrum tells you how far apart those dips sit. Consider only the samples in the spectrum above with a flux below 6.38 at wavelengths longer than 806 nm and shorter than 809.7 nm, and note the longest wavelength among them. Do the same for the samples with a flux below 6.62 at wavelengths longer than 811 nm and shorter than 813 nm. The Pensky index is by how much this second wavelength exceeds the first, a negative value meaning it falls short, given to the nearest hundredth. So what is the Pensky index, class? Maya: 4.40 nm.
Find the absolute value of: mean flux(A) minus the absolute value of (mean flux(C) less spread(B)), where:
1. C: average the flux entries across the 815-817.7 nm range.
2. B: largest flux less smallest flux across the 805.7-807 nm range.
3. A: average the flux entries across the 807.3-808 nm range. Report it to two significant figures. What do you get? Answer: 0.43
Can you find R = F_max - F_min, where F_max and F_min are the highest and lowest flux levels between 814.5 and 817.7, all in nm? 0.56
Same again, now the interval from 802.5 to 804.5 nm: 0.57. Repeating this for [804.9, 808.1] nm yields 0.98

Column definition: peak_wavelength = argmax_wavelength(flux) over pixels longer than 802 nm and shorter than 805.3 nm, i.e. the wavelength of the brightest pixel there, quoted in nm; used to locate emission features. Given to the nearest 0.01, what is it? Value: 804.30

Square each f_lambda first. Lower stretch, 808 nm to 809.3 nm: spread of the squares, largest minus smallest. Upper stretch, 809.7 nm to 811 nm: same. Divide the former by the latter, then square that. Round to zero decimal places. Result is 22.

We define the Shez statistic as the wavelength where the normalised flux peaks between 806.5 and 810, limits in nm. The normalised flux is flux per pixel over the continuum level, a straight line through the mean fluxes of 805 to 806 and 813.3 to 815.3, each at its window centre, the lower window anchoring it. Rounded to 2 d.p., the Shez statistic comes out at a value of 809.50 nm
